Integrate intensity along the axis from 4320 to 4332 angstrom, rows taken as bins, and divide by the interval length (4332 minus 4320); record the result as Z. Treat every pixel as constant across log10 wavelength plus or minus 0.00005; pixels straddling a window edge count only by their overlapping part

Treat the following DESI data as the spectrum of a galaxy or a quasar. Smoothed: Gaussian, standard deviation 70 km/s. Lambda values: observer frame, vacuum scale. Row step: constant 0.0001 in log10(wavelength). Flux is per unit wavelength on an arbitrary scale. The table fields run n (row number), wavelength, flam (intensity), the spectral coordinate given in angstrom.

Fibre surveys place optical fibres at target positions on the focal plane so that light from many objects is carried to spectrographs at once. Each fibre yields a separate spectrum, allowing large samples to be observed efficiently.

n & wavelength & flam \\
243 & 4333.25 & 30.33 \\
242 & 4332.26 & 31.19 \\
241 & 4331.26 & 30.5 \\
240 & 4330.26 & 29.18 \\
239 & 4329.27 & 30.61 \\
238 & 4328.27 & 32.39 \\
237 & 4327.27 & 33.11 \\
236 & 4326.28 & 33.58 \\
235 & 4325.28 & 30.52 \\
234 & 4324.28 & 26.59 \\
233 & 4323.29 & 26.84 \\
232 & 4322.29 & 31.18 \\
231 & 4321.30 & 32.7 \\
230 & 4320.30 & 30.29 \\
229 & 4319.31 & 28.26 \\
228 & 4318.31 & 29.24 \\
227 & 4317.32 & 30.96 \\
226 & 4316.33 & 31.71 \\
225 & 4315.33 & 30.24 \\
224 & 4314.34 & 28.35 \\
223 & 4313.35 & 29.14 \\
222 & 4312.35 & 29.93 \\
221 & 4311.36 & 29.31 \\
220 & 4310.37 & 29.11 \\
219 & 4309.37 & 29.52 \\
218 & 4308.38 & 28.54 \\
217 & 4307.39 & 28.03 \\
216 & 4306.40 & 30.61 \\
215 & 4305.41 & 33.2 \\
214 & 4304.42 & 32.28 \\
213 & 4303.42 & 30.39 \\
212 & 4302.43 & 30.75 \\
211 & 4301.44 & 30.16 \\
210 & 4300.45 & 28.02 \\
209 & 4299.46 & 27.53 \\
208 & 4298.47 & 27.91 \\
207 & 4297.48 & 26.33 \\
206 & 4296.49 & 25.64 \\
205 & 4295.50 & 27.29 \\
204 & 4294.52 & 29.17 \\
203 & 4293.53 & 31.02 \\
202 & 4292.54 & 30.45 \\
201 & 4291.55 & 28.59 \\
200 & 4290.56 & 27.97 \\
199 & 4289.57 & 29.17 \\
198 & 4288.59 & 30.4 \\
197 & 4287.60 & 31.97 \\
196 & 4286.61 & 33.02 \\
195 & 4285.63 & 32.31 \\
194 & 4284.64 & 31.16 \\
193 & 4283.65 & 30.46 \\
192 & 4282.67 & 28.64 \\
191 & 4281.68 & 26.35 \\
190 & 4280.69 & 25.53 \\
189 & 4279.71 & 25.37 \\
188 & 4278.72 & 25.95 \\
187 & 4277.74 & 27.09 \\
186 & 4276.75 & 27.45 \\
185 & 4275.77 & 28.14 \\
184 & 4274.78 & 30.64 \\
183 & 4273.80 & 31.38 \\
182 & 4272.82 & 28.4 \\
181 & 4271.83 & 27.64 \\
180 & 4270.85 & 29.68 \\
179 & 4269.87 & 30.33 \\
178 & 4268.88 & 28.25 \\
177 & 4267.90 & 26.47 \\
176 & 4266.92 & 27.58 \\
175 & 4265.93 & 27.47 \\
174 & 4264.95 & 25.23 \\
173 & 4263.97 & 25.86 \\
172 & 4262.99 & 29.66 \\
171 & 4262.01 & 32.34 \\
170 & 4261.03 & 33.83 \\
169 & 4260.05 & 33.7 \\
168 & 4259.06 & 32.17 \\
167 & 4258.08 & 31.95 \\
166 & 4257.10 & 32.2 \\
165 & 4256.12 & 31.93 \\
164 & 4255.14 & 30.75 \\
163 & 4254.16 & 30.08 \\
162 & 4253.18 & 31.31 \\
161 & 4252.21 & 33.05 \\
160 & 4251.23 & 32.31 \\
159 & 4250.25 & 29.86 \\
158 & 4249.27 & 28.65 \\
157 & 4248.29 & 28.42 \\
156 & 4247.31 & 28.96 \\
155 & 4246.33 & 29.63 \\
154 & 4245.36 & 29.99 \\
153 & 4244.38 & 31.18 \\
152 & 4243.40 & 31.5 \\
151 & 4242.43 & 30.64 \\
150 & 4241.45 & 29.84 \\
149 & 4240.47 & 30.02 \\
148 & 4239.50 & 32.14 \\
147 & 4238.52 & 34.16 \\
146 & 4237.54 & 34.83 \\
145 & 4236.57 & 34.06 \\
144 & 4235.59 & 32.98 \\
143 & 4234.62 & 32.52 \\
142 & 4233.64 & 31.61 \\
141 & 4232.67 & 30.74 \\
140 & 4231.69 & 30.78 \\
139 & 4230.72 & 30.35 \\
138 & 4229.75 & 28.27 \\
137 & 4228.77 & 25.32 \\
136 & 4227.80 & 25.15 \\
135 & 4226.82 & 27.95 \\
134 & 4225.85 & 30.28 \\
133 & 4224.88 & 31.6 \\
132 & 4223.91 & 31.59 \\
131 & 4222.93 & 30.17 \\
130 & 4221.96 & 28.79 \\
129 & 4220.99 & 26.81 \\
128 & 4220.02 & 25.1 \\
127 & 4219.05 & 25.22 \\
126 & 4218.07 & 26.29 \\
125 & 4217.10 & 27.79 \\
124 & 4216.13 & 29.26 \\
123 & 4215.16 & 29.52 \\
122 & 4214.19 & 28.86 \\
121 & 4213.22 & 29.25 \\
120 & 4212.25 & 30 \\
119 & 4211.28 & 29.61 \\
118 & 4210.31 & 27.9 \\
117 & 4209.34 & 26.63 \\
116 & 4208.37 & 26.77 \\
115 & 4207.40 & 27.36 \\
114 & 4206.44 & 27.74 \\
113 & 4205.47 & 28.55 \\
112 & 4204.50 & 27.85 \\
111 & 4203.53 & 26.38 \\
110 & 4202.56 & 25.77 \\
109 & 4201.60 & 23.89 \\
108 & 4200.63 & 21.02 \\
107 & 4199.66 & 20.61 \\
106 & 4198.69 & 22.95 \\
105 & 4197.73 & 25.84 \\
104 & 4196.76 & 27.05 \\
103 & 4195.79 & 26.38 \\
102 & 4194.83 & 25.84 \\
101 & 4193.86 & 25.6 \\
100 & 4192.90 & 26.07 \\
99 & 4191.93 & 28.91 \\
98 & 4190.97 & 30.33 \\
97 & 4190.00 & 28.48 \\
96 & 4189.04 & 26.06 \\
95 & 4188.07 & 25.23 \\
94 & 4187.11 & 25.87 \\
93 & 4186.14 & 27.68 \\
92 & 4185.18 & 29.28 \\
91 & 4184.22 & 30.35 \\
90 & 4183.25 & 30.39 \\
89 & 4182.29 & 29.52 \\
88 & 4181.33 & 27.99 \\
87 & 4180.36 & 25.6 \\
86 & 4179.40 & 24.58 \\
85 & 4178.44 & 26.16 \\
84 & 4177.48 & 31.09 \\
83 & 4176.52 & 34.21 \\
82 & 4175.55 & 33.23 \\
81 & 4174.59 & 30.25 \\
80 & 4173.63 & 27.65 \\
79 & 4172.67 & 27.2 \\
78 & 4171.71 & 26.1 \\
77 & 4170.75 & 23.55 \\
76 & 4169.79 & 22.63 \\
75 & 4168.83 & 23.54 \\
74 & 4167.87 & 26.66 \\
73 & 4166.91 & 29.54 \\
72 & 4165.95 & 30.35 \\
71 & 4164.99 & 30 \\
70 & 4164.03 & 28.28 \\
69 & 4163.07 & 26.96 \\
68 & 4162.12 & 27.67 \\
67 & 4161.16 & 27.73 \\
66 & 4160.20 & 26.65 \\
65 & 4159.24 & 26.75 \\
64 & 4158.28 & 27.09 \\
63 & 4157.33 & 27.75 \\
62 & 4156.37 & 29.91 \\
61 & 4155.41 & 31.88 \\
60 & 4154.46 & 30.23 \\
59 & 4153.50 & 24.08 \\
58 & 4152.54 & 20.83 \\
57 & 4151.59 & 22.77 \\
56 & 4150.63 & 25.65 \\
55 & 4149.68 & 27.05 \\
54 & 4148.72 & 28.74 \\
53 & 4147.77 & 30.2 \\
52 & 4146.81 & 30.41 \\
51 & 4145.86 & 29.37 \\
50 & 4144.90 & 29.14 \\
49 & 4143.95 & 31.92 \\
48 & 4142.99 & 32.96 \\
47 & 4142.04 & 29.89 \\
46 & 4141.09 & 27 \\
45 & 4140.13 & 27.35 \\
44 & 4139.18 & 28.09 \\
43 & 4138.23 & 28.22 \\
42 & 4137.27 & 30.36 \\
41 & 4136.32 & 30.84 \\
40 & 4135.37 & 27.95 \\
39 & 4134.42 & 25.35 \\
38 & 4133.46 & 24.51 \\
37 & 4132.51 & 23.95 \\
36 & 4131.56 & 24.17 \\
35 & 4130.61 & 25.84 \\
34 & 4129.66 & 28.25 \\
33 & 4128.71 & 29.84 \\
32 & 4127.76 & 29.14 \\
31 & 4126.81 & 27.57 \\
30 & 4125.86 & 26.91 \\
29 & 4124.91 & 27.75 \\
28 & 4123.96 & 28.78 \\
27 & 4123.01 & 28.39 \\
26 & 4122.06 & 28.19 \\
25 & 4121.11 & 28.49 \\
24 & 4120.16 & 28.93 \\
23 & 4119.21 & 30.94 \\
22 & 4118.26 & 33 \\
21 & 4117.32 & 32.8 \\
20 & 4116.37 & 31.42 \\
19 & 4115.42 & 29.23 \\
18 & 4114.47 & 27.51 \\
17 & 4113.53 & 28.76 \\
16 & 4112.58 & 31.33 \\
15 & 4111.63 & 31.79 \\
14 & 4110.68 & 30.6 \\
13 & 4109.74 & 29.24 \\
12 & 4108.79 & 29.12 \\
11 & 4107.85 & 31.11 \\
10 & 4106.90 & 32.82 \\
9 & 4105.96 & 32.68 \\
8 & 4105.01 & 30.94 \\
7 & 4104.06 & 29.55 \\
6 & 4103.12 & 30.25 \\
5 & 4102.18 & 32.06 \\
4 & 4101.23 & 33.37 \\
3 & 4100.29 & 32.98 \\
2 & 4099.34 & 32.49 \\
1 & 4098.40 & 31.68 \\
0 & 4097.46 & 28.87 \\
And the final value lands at 30.6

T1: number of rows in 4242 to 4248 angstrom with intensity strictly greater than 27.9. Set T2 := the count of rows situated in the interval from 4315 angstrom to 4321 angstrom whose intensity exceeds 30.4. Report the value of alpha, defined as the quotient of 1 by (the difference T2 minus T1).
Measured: -0.25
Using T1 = 6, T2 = 2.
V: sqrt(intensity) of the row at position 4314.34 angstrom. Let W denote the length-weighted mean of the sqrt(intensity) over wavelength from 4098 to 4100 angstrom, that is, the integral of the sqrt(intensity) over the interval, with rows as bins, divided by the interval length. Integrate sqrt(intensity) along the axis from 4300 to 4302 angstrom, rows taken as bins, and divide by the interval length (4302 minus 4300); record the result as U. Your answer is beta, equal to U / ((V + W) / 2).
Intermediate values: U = 5.40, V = 5.3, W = 5.67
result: 0.983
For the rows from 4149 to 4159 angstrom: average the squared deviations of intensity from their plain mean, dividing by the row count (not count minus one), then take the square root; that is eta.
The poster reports 3.3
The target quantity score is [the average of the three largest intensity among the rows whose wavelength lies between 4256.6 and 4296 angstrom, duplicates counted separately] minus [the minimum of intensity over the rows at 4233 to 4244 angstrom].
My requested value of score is 3.7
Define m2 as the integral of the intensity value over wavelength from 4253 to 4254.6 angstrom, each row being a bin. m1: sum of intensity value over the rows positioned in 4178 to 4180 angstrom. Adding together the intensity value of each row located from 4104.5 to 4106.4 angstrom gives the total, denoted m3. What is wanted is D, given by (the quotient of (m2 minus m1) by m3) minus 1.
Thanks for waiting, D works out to -1.03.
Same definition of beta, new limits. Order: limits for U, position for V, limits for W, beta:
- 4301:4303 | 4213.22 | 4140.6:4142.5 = 1.029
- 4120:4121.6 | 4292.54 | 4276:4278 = 0.995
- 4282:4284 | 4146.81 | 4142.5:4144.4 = 0.966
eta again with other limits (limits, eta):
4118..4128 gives 1.6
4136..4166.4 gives 2.6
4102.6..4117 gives 1.5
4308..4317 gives 1.0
